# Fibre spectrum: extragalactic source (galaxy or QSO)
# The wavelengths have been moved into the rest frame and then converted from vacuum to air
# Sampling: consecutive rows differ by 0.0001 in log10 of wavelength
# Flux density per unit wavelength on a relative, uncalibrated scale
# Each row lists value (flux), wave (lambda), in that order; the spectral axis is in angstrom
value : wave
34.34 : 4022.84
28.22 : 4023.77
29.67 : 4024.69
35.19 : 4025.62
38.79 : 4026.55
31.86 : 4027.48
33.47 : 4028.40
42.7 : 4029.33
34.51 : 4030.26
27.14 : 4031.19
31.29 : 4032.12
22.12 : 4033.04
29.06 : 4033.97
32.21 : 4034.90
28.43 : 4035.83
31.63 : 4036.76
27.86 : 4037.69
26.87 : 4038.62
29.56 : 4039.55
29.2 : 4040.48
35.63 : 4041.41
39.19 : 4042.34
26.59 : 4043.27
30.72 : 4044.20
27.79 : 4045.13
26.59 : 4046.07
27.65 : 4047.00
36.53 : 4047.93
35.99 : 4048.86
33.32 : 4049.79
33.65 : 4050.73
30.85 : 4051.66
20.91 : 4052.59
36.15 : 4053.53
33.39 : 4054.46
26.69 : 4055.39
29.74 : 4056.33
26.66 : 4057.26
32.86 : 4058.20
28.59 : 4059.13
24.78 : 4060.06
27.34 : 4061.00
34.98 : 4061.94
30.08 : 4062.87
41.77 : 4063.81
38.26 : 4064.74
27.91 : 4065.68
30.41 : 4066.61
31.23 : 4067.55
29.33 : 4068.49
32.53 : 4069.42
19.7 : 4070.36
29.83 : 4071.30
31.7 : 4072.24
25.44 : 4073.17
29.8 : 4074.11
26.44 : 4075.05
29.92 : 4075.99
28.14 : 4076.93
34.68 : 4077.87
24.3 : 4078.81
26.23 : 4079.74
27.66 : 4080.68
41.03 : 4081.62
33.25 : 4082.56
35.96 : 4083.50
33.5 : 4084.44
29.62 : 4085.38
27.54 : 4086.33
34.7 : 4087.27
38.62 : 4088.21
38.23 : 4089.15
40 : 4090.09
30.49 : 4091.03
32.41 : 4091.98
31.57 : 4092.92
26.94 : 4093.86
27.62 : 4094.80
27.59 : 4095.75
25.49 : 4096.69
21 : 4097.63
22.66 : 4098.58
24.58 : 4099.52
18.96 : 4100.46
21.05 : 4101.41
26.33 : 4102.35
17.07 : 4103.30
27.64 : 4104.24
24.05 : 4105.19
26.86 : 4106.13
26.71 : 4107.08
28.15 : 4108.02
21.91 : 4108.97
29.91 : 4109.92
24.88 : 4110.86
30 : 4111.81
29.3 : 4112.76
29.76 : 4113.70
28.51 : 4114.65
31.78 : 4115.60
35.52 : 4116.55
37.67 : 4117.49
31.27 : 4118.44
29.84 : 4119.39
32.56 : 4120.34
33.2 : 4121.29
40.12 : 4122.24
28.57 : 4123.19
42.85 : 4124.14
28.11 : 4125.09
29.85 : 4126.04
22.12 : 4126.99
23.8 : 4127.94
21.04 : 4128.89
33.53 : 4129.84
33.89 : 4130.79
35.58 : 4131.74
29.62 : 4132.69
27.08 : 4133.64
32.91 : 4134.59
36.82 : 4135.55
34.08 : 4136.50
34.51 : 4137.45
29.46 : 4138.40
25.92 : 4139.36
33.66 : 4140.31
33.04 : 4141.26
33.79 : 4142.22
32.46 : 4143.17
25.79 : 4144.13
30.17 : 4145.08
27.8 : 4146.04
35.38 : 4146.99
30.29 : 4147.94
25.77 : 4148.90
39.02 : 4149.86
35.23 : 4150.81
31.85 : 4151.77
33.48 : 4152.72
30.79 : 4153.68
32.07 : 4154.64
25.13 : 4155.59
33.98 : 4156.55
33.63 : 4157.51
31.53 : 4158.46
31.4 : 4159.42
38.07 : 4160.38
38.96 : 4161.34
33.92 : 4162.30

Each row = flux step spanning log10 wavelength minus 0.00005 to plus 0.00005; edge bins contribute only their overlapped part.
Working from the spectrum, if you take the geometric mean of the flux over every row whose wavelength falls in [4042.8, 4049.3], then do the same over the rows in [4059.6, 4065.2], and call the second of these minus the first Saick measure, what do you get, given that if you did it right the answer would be 2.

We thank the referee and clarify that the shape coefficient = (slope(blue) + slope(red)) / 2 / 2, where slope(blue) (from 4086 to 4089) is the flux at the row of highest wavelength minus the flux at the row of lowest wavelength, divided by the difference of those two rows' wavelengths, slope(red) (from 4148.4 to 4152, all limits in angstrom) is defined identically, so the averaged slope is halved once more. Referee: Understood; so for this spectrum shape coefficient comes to 2.0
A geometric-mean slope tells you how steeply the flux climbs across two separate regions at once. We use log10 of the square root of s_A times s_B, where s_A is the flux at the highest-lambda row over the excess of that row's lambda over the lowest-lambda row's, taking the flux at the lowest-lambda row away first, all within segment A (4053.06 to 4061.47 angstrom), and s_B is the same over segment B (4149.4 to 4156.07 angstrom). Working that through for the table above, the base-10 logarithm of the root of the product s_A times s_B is 0.23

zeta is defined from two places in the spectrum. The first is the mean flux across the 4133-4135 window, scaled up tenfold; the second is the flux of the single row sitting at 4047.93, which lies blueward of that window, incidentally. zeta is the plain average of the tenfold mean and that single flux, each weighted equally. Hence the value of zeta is 168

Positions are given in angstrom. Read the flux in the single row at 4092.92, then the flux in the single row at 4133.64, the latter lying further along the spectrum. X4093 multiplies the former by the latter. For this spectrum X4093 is 855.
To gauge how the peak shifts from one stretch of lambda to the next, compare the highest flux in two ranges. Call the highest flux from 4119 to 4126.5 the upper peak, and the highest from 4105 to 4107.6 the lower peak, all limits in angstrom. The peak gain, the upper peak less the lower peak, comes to 16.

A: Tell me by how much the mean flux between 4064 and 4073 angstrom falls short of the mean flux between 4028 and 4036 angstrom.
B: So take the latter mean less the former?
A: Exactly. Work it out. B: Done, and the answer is 1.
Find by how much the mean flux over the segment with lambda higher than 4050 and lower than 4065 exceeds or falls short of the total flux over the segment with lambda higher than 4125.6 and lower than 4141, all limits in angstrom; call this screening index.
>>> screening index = -453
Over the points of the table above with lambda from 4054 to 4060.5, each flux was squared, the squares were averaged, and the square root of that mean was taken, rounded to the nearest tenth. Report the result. 29.1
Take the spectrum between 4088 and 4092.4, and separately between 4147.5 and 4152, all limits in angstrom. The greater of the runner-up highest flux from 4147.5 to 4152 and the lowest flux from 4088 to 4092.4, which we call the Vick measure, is 35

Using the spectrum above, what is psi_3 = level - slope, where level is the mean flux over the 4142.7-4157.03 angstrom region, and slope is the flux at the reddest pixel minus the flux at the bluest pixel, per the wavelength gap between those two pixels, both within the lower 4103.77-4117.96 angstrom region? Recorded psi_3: 30.5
